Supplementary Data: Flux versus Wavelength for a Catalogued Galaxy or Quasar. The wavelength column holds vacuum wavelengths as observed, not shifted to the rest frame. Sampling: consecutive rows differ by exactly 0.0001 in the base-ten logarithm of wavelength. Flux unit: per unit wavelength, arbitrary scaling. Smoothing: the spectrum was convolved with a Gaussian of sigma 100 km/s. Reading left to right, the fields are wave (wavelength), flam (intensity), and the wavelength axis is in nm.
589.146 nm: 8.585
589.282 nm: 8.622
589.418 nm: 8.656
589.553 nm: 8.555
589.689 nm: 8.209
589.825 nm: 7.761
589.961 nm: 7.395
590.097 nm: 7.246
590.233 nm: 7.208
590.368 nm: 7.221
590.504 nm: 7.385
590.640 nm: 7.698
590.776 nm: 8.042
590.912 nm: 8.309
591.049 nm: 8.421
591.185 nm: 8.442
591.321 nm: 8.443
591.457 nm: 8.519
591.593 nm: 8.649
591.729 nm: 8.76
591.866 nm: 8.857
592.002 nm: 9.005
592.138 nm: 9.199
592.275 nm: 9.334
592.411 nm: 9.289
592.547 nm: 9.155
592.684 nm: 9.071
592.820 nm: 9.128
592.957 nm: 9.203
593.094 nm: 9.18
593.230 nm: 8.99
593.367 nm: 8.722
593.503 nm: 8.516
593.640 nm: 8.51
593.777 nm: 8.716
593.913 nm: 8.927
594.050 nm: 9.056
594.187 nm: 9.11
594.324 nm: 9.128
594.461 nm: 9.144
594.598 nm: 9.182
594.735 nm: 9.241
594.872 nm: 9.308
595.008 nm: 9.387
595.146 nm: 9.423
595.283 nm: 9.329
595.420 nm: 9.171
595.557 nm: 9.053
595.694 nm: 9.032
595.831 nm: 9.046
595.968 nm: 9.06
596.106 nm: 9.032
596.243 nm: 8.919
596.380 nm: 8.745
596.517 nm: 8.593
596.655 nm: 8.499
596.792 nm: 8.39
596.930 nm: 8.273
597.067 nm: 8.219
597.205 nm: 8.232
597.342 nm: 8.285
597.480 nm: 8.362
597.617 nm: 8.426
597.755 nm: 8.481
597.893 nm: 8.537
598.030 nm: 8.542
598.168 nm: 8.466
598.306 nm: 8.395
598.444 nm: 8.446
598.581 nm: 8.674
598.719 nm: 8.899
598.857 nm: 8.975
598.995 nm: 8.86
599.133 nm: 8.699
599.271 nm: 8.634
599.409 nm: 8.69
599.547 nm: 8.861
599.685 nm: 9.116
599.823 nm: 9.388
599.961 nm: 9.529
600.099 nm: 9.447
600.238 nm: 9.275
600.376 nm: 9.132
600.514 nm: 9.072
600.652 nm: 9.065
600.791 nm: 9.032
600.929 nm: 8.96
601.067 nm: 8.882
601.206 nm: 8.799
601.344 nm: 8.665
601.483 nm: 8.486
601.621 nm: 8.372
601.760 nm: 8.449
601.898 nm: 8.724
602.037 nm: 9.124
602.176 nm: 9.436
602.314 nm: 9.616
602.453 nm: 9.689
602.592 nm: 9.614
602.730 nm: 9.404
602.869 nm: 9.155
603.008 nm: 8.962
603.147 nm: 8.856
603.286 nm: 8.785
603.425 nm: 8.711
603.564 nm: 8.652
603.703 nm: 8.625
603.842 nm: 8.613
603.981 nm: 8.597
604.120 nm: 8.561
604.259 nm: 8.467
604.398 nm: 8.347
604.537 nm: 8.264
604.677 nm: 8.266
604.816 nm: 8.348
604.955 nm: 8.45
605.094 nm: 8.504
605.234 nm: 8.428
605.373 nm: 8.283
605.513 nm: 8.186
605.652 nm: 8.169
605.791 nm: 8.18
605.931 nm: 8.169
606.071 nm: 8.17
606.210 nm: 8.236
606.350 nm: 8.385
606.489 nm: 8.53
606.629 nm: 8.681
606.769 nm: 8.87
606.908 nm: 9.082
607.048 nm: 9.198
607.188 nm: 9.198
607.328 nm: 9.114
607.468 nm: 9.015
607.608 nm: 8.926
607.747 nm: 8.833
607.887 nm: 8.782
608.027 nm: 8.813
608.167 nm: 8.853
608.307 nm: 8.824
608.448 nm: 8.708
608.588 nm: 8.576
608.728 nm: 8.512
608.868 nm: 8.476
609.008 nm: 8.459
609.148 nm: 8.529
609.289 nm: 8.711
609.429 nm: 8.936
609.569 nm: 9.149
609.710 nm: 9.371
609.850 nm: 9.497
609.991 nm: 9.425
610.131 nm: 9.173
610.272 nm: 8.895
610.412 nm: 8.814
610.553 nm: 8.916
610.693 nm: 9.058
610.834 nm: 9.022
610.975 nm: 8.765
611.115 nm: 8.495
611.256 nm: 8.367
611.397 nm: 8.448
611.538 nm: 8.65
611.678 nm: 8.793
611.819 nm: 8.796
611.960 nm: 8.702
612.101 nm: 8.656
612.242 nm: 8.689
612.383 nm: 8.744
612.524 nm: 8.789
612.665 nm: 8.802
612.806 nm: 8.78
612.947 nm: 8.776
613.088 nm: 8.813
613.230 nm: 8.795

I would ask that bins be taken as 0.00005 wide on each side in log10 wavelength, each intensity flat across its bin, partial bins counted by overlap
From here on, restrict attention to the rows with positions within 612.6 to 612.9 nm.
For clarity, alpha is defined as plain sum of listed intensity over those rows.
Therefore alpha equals 17.6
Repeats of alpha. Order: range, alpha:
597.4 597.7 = 16.8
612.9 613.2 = 17.6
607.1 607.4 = 18.3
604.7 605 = 16.8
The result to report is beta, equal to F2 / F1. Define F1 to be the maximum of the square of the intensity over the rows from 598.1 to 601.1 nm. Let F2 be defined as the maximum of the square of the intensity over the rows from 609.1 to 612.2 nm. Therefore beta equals 0.99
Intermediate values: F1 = 90.8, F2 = 90.2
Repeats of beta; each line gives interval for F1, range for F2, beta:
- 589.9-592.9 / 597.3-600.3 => 1.04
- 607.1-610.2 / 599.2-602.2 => 1.01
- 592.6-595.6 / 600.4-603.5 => 1.06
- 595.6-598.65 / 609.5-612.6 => 1.10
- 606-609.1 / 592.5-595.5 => 1.05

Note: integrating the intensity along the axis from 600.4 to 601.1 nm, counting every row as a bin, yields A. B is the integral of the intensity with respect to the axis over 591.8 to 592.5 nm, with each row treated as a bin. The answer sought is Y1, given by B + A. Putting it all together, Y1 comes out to 12.7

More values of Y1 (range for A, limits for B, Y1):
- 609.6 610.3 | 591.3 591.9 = 11.7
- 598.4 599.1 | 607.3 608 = 12.4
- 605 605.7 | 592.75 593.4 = 11.7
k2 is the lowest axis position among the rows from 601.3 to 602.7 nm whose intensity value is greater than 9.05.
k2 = 602.037 nm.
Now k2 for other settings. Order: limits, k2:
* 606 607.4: 606.908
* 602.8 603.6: 602.869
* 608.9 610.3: 609.569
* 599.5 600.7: 599.685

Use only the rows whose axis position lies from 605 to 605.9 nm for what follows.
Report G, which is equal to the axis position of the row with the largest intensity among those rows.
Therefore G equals 605.094 nm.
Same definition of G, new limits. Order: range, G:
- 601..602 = 601.067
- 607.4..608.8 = 607.468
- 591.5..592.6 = 592.275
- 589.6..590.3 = 589.689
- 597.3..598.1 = 598.030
